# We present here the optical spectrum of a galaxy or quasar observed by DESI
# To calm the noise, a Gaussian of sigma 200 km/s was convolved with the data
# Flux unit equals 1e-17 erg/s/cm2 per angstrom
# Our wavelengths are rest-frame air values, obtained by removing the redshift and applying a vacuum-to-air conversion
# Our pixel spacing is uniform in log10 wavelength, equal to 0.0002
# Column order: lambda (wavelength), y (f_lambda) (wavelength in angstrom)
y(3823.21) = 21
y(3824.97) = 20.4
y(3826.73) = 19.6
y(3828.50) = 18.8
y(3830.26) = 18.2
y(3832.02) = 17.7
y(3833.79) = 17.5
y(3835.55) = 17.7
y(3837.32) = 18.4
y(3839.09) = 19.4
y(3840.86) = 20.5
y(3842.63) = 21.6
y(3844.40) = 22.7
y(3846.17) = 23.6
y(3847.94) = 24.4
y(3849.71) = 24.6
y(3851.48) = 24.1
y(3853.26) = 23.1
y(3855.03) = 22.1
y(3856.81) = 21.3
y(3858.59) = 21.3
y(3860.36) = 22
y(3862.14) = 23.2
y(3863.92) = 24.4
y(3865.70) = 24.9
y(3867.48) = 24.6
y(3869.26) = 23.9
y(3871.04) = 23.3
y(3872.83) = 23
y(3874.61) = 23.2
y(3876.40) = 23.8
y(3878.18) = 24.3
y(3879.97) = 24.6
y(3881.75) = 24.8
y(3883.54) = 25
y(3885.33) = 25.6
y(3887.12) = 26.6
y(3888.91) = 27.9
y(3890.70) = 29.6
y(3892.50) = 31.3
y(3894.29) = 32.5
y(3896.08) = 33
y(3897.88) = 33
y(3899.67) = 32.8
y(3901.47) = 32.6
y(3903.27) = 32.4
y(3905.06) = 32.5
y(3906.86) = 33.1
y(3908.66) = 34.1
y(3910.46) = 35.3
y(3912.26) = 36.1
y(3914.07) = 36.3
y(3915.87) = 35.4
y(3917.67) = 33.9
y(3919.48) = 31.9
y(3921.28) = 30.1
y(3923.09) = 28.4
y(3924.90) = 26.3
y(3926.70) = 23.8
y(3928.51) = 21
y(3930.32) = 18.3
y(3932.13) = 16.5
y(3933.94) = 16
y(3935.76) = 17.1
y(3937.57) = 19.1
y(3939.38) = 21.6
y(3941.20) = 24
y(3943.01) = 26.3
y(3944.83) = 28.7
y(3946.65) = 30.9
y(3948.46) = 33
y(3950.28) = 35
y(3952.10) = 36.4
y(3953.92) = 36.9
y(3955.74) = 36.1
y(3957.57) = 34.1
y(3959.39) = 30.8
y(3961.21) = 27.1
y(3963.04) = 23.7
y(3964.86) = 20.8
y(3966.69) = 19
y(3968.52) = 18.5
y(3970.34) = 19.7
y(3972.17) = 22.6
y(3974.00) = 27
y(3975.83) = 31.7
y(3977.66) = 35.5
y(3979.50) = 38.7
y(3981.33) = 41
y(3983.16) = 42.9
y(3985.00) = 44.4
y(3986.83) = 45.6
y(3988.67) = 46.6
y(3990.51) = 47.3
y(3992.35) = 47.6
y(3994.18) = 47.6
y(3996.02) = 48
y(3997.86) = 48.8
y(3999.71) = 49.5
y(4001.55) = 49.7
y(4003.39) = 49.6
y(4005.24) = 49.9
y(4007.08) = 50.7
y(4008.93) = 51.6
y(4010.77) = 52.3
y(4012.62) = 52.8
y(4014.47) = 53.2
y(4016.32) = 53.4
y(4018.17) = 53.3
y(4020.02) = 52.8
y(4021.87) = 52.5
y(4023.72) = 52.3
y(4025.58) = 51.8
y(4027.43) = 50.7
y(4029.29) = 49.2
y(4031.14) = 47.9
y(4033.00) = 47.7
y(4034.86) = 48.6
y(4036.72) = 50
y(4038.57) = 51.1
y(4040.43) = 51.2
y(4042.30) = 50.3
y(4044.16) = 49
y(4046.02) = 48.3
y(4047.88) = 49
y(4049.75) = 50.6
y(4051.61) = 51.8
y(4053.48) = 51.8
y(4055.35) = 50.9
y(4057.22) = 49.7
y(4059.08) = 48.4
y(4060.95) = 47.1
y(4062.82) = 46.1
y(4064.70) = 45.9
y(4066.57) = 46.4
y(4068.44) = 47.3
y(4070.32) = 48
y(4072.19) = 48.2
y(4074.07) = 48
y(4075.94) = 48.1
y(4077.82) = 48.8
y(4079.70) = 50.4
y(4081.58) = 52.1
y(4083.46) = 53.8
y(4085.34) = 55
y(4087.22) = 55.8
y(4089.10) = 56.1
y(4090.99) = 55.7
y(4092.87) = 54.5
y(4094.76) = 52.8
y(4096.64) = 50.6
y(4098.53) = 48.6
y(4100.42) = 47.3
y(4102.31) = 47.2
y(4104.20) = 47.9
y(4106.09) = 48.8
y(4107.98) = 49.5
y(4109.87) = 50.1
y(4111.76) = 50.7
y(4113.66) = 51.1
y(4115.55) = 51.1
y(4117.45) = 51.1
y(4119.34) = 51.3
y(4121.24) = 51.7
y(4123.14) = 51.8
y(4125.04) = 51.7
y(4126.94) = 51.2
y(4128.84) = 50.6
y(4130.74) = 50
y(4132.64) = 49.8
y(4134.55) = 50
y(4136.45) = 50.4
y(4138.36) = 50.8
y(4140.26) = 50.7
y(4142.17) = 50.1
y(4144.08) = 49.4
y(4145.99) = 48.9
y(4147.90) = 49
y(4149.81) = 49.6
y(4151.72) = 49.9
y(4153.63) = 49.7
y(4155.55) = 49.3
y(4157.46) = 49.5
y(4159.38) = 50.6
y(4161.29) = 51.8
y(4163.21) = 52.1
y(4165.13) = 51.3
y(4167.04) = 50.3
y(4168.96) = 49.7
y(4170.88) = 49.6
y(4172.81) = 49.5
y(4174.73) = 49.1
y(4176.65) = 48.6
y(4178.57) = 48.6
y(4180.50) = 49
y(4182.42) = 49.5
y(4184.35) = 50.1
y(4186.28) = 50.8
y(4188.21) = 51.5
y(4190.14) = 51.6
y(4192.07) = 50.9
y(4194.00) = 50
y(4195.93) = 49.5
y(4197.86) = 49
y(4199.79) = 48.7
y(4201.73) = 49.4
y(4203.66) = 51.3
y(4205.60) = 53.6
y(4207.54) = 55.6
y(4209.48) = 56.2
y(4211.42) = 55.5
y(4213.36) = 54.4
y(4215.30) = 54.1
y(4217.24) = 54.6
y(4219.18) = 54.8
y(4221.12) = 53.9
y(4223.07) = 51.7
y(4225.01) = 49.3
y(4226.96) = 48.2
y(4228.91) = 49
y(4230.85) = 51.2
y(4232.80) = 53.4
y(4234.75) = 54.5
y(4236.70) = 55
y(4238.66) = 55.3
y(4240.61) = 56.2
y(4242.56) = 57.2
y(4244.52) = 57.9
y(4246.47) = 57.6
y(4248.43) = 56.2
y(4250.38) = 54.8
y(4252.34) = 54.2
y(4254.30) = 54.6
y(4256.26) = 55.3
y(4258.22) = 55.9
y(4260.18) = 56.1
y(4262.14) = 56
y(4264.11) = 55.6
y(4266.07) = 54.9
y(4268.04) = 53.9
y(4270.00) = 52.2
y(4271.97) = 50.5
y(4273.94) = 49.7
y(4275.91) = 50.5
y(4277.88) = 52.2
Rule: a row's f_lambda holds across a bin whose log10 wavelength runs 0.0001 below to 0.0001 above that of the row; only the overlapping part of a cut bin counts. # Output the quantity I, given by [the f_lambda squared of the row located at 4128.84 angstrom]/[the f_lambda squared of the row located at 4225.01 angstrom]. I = 1.1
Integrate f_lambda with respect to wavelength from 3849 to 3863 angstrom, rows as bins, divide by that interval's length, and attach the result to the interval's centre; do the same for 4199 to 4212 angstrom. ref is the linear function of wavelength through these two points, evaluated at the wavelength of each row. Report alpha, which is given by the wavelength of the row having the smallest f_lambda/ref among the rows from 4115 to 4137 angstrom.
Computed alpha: 4132.64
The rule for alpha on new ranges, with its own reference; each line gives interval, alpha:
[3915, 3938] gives 3933.94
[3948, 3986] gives 3968.52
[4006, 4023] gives 4021.87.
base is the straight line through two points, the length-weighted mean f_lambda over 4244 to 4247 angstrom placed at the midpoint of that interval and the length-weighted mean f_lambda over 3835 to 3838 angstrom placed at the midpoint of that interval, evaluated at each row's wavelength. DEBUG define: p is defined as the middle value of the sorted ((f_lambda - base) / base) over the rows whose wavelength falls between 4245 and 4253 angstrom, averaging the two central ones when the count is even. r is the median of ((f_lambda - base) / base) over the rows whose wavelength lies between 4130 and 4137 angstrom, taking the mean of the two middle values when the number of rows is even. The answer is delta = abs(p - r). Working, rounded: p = -0.05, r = 0.06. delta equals 0.11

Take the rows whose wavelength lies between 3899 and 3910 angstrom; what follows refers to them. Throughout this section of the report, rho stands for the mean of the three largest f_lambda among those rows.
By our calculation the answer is 33.3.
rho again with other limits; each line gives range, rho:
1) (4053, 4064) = 50.8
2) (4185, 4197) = 51.3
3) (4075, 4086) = 53.6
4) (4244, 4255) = 57.2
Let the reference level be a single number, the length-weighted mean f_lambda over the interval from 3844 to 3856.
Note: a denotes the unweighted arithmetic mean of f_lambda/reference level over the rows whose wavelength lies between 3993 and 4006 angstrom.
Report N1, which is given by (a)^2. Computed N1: 4.3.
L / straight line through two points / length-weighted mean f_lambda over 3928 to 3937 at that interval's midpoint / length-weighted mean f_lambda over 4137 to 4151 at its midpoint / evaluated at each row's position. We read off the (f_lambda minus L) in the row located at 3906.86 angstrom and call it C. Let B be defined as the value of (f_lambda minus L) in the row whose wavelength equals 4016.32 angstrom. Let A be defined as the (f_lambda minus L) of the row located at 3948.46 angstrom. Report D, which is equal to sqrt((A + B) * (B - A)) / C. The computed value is 1.0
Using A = 13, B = 23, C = 19.3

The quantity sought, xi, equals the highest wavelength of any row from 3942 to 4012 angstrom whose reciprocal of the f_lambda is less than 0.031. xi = 4010.77 angstrom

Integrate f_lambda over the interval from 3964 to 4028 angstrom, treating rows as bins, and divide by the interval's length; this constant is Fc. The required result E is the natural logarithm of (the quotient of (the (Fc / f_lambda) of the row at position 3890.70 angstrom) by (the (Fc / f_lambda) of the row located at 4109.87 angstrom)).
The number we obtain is 0.53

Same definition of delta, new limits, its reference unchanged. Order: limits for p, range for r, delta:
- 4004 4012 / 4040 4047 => 0.17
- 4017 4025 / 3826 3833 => 0.40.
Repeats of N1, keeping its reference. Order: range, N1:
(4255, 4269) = 5.5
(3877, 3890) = 1.2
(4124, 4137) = 4.6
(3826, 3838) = 0.6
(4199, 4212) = 5.1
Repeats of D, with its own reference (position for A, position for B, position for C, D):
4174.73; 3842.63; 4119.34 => 3.2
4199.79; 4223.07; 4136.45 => 1.9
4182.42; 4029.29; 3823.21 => 0.8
